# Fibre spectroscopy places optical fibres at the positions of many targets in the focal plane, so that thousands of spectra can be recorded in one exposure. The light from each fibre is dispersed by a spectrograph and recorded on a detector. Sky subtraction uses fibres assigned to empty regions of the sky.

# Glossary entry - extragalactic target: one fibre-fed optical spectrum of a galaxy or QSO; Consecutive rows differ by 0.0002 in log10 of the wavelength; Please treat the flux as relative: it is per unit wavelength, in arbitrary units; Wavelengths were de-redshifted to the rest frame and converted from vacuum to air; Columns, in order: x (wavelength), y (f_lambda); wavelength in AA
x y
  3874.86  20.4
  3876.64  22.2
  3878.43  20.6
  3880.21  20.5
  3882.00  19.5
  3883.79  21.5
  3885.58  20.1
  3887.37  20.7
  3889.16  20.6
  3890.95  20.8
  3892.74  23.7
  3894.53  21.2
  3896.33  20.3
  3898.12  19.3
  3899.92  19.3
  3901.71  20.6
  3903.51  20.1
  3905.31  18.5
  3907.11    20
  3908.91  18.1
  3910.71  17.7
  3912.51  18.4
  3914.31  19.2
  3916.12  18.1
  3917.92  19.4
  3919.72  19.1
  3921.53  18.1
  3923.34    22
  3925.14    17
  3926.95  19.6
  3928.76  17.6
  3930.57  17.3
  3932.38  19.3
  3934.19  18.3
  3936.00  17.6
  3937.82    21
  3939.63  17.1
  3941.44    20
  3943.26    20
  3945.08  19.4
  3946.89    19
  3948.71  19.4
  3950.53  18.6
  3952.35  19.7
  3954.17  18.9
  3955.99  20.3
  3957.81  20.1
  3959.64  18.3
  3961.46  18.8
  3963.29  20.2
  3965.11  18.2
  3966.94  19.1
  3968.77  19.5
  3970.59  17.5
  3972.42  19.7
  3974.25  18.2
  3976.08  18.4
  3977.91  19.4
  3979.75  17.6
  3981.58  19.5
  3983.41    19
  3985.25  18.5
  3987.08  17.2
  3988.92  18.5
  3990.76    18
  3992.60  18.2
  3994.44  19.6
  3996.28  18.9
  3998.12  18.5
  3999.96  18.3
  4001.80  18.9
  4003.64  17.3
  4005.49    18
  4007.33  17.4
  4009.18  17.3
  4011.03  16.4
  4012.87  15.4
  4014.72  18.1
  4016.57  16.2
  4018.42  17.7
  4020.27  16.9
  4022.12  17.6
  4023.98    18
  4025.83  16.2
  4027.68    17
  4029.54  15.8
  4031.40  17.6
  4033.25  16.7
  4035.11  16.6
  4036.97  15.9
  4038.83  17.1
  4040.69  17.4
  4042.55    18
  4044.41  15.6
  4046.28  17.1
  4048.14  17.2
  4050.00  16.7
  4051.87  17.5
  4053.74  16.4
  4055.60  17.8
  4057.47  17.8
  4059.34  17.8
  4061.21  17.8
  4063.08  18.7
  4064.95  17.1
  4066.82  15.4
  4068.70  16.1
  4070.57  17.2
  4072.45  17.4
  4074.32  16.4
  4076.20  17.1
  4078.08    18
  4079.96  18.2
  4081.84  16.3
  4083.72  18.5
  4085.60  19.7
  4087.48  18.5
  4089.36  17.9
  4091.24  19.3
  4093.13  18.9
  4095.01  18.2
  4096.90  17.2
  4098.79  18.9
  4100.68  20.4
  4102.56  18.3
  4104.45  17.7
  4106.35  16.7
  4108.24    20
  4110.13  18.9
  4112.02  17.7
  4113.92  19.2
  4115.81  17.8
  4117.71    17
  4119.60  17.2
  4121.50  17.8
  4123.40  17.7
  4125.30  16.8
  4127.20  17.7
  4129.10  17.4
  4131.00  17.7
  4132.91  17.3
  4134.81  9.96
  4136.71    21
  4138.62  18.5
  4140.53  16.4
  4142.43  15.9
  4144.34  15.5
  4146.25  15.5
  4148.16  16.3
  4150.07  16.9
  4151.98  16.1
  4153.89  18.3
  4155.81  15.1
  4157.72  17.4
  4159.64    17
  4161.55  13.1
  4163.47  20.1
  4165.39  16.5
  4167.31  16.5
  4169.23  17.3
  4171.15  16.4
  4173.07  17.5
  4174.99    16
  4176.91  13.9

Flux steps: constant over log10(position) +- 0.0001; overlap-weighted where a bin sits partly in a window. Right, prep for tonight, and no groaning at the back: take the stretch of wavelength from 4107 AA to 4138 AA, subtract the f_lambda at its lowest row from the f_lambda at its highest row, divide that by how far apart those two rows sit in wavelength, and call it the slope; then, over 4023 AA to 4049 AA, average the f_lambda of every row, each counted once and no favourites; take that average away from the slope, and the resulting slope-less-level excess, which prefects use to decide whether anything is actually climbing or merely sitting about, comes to -16.8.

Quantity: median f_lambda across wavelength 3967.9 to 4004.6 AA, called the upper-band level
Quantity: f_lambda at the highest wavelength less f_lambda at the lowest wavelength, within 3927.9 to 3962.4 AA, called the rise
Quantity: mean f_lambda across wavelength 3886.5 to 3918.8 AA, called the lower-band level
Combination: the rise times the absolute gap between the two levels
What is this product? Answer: 1.53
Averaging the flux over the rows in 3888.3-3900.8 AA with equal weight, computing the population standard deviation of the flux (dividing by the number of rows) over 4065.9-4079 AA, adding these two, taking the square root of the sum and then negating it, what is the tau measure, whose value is -4.64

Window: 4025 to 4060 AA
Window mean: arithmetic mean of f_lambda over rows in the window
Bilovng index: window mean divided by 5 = 3.39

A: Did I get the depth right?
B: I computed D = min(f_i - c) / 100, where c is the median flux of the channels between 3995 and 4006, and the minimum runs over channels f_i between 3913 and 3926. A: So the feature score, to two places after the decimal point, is -0.01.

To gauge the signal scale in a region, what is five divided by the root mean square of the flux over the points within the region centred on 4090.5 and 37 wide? 0.275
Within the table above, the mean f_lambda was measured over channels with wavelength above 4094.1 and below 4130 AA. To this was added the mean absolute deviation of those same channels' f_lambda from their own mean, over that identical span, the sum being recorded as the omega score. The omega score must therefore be 18.8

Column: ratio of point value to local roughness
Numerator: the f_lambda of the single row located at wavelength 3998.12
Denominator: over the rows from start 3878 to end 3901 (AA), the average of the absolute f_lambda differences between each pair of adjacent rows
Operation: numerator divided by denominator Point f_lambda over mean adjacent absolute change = 17.5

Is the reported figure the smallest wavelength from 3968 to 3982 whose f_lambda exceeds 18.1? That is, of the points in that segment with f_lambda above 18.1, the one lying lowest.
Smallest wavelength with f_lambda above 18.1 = 3968.77 AA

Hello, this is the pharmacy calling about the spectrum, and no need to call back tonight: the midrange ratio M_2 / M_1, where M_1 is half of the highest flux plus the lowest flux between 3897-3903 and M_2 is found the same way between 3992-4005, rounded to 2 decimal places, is 0.92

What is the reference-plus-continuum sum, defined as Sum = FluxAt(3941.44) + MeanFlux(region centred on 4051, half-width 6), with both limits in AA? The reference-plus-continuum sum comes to 37.1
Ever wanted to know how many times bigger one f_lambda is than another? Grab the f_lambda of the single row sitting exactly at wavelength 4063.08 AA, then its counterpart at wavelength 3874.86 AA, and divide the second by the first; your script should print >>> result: 1.09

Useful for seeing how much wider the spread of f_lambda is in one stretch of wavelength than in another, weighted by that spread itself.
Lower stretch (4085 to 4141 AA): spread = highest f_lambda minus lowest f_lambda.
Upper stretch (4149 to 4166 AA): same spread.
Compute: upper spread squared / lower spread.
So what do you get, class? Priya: 4.4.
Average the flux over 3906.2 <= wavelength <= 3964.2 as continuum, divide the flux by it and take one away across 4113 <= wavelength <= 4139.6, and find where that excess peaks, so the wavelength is 4136.71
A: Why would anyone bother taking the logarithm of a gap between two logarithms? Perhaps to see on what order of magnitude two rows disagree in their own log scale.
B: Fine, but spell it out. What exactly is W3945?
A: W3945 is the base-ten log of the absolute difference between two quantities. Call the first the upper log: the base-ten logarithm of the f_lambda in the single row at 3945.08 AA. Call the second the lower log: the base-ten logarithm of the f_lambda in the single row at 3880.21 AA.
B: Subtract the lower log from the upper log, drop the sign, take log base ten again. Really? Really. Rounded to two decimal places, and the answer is -1.62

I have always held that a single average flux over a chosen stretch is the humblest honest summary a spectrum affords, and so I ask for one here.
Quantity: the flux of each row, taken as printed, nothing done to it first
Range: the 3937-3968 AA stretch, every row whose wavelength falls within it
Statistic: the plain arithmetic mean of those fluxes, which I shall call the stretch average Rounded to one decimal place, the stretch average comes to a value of 19.3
